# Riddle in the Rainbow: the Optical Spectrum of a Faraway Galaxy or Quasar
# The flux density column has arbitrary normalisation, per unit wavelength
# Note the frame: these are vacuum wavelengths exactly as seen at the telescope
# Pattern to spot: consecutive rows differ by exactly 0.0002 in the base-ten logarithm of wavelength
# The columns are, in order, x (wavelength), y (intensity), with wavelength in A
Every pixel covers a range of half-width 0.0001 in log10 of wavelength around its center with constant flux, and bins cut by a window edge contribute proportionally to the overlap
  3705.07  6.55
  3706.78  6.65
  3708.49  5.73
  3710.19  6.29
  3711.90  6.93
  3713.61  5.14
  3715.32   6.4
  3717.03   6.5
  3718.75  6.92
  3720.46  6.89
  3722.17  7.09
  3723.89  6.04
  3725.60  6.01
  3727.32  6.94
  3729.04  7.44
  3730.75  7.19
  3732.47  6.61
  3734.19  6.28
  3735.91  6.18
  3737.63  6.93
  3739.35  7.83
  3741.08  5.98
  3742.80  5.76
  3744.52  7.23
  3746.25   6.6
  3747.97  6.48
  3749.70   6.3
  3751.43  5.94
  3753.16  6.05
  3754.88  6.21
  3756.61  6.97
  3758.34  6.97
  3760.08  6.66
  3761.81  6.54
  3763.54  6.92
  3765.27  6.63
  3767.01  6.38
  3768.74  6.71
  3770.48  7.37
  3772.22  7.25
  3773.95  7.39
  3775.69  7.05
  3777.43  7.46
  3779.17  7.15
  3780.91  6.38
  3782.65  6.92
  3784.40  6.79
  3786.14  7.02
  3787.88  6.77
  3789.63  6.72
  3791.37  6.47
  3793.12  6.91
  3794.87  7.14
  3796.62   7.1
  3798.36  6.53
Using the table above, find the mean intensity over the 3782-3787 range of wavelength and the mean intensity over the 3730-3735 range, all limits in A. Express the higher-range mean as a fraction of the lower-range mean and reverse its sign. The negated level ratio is -1.03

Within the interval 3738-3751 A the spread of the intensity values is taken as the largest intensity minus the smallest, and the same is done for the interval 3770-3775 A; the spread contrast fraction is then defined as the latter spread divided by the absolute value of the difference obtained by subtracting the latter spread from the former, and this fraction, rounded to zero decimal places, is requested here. 0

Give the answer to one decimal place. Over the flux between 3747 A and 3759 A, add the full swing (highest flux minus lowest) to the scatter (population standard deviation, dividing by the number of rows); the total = 1.4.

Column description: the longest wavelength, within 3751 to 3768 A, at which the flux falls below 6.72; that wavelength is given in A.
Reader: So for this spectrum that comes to 3767.01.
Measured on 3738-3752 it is 3751.43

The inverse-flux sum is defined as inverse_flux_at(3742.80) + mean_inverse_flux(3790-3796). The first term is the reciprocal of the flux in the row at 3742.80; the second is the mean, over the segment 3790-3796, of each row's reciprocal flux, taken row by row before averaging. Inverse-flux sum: 0.32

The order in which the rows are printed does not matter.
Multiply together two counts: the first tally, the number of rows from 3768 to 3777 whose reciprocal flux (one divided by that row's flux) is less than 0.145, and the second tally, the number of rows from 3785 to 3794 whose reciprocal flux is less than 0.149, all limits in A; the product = 16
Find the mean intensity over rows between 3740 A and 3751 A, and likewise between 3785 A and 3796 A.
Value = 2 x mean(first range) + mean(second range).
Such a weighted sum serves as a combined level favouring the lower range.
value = 19.6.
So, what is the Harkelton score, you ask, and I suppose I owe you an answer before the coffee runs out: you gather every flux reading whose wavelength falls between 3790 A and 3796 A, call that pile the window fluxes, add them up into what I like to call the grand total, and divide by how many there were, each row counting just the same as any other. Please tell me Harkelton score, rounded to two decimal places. 6.84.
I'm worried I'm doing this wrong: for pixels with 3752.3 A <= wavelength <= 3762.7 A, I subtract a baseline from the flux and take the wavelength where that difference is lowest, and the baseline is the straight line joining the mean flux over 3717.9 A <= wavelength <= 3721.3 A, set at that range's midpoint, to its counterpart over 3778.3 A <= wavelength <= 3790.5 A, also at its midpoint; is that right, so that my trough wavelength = 3753.16 A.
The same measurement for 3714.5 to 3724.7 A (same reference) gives 3723.89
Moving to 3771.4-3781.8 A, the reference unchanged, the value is 3780.91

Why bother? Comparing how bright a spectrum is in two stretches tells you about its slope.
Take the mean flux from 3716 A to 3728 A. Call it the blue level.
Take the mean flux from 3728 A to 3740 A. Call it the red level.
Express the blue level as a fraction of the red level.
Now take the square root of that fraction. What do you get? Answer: 0.98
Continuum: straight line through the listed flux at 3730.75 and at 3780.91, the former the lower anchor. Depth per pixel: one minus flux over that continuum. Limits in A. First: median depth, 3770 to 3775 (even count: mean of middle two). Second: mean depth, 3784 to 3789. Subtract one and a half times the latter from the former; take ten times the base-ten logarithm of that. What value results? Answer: -20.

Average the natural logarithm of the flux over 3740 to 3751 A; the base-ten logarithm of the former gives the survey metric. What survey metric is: 0.268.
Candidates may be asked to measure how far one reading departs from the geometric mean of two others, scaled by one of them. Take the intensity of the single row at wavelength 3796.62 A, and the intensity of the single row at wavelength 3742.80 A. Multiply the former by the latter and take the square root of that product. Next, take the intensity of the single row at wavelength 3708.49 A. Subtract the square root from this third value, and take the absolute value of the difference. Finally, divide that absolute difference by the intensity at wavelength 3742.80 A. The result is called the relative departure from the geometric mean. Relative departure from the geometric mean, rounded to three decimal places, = 0.115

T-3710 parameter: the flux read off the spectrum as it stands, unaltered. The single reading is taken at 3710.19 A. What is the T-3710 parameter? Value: 6.29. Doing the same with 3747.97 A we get 6.48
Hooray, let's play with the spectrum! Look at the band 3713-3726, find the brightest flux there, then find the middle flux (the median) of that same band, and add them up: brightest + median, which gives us 13.54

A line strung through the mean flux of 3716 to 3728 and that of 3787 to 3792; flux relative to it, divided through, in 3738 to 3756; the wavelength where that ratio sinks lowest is 3742.80 A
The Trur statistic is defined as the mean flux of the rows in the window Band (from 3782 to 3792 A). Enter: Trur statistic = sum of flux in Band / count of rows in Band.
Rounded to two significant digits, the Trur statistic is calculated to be 6.8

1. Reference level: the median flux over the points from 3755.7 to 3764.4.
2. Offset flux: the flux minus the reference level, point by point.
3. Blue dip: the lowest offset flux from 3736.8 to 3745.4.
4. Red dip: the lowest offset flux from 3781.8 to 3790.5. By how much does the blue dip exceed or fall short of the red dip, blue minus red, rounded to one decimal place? -1.0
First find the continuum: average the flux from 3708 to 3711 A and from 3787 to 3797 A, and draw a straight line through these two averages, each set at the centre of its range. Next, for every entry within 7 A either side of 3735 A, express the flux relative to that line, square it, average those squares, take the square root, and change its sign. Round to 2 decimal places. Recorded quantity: -1.09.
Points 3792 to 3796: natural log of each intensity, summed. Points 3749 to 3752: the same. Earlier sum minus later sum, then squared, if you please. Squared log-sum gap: 0.076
